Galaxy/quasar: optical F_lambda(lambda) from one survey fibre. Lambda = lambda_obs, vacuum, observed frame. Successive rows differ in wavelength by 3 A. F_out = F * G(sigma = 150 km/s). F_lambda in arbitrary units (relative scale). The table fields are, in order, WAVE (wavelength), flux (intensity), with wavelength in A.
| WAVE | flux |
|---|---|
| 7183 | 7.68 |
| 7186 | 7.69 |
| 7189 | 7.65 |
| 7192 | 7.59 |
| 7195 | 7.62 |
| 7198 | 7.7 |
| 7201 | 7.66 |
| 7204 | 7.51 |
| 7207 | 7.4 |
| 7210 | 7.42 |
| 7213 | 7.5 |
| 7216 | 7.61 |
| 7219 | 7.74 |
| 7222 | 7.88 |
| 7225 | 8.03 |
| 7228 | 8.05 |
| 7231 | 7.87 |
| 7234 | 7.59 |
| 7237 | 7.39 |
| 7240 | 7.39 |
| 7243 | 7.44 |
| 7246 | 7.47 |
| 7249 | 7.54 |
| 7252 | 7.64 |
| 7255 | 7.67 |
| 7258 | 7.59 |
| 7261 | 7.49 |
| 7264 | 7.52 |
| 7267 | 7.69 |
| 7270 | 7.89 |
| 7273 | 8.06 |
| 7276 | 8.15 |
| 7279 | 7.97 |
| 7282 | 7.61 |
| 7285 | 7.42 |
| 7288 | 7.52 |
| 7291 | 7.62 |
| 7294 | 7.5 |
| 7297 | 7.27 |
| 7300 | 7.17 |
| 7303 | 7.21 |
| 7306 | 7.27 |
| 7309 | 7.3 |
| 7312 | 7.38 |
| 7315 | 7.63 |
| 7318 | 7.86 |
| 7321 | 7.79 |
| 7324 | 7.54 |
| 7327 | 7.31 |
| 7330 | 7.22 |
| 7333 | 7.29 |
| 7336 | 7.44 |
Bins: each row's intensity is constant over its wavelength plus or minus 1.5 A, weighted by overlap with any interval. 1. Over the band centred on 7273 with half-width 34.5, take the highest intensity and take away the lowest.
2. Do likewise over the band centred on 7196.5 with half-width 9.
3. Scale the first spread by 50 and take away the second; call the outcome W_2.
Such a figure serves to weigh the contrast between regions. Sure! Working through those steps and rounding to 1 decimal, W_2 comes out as 48.8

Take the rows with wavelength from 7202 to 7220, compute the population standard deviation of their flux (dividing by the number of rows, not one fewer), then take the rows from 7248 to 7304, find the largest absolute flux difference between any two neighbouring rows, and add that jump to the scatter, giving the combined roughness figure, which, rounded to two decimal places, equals 0.48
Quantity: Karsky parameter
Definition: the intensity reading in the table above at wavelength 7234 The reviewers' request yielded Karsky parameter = 7.59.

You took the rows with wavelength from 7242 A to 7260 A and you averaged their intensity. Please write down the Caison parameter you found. 7.56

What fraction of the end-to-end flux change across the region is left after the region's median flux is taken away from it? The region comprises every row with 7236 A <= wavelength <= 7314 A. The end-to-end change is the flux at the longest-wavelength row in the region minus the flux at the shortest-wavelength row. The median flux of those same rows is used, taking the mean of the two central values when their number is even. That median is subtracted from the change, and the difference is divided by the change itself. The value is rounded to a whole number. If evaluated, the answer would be 752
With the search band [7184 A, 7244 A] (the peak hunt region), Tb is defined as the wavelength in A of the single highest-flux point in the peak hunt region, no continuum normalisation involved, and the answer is 7228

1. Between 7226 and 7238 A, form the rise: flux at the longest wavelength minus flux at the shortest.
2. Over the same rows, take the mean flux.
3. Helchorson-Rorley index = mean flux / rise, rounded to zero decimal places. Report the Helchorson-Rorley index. -12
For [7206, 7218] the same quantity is 36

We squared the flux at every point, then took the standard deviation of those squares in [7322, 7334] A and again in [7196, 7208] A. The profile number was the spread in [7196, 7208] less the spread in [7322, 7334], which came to 0.0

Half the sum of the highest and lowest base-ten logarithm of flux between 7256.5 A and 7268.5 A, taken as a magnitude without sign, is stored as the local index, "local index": 0.880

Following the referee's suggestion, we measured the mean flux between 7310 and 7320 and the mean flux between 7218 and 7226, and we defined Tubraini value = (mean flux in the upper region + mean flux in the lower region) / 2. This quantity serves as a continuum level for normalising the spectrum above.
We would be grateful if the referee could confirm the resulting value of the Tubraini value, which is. 7.75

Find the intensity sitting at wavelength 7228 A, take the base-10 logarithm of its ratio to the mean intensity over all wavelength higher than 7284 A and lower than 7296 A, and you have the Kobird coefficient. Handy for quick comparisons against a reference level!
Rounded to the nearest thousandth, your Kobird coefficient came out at 0.030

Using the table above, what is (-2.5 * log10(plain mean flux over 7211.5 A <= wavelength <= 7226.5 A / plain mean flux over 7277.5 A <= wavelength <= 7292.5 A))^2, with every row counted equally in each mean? 0.0003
